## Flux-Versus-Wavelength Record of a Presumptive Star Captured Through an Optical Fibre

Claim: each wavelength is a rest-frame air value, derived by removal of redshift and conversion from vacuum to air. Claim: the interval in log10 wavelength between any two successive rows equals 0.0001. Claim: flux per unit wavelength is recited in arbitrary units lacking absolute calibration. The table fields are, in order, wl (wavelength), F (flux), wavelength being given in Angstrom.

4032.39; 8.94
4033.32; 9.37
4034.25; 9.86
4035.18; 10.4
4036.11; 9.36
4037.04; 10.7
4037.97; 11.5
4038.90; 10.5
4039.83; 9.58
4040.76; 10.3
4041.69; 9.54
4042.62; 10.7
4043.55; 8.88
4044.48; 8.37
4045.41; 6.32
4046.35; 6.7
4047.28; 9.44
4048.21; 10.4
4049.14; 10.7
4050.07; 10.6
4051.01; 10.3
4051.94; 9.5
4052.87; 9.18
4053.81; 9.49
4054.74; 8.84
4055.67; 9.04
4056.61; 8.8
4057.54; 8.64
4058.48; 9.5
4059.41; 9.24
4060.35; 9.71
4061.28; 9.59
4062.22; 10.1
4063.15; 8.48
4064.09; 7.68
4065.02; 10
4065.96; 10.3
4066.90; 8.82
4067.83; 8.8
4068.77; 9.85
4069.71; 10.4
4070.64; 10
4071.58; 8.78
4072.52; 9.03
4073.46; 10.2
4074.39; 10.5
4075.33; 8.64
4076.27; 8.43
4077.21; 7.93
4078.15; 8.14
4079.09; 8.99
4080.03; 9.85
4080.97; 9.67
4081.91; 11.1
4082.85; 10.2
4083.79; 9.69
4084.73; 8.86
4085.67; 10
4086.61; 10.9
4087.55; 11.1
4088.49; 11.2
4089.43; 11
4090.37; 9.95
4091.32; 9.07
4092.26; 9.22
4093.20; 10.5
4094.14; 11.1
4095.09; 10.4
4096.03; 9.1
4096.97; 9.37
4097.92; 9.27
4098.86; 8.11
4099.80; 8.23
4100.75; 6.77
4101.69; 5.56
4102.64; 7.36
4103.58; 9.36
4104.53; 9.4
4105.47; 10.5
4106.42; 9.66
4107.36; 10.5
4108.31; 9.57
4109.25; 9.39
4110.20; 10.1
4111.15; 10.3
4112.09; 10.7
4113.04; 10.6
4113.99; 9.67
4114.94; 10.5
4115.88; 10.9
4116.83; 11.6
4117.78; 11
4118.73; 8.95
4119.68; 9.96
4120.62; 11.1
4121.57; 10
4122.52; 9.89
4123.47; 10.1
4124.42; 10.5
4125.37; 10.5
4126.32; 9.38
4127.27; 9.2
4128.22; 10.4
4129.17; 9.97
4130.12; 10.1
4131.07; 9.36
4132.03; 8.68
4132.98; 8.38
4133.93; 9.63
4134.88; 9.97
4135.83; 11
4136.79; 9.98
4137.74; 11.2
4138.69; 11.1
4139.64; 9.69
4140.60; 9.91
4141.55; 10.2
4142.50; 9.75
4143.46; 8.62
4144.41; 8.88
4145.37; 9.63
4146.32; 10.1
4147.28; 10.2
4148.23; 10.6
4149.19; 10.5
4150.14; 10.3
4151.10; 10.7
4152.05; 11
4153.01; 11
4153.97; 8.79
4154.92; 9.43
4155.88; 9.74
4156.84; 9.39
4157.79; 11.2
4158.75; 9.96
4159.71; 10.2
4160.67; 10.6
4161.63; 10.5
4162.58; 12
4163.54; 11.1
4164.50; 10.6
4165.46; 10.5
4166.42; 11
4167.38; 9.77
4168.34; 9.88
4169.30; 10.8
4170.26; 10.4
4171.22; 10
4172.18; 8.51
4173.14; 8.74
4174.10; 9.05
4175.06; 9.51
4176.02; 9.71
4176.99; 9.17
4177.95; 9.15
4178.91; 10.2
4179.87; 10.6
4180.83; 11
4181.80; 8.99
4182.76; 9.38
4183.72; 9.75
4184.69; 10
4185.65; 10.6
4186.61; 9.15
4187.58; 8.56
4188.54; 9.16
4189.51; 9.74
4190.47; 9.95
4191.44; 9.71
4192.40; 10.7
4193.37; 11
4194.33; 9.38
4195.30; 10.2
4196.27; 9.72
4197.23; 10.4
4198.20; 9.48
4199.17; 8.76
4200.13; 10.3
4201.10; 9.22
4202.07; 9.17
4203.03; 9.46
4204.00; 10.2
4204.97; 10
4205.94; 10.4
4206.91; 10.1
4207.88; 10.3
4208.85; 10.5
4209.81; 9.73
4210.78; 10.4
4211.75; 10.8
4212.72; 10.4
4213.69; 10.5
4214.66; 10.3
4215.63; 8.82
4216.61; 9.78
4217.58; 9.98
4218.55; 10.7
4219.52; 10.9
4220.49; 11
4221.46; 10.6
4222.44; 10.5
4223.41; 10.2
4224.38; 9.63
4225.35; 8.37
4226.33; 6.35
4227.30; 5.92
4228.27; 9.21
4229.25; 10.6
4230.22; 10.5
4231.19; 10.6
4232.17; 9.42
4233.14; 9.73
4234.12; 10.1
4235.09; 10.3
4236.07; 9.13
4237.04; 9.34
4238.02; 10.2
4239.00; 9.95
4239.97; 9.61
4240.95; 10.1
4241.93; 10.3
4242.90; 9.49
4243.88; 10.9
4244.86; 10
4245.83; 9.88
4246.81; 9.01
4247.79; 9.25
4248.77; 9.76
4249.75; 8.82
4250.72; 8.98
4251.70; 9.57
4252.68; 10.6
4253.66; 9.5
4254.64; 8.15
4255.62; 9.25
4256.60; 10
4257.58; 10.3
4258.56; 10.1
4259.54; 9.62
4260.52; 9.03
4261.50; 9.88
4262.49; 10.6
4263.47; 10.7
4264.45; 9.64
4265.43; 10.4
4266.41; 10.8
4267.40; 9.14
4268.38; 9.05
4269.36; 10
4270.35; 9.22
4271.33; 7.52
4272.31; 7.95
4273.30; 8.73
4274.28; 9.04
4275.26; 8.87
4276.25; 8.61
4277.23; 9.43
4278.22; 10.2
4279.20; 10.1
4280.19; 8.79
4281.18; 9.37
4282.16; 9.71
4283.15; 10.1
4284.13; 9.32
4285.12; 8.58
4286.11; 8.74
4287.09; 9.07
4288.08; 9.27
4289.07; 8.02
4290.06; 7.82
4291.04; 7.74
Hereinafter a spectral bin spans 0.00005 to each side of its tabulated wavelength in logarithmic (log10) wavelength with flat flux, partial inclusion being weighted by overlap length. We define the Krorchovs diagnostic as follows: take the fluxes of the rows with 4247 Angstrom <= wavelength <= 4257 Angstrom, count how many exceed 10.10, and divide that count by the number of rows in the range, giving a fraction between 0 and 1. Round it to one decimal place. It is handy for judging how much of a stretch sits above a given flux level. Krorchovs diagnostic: 0.1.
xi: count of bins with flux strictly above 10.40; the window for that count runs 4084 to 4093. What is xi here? 4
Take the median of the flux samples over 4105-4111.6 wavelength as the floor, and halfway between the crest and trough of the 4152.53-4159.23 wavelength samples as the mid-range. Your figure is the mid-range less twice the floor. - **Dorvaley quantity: -10.2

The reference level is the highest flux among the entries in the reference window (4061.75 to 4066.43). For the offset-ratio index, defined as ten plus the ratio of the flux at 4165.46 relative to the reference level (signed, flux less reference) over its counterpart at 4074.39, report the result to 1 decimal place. 11.0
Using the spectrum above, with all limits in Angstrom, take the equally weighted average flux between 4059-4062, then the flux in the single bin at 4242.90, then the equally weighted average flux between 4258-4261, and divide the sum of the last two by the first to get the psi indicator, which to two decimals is 2.00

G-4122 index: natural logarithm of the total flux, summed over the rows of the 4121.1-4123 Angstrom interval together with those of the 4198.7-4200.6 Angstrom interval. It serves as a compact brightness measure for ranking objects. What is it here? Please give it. 3.66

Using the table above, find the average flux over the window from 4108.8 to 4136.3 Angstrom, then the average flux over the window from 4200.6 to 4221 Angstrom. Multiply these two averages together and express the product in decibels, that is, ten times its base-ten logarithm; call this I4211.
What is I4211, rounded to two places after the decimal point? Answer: 20.08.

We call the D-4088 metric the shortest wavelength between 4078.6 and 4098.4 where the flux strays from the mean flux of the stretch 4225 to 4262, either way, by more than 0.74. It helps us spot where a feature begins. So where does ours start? 4081.91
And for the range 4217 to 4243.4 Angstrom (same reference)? 4218.55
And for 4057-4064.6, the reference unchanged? 4057.54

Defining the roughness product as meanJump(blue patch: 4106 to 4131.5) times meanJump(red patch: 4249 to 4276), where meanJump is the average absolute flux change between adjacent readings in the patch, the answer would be 0.45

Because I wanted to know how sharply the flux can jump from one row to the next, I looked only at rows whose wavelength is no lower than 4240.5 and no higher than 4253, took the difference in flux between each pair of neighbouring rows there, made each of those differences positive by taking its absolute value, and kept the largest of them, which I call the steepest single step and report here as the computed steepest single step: 1.41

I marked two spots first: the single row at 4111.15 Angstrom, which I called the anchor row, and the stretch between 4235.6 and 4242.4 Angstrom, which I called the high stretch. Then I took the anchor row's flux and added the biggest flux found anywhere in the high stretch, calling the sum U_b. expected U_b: 20.6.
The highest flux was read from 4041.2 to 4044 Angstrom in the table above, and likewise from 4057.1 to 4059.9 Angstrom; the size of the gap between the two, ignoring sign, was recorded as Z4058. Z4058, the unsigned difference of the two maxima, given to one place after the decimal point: 1.2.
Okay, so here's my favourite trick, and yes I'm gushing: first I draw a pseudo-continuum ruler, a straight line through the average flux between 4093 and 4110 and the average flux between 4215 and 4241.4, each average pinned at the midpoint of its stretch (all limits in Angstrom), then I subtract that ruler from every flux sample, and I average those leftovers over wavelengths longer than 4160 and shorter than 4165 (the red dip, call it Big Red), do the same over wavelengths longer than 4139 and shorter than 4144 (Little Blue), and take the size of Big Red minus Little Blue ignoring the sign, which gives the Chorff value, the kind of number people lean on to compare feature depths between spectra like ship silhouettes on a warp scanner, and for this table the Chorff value 1.2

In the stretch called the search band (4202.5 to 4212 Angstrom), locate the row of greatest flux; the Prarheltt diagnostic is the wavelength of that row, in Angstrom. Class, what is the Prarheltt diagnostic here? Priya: 4211.75 Angstrom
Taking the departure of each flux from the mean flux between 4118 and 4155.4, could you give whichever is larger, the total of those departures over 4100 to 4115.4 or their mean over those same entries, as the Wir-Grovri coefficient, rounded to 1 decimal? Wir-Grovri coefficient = -0.6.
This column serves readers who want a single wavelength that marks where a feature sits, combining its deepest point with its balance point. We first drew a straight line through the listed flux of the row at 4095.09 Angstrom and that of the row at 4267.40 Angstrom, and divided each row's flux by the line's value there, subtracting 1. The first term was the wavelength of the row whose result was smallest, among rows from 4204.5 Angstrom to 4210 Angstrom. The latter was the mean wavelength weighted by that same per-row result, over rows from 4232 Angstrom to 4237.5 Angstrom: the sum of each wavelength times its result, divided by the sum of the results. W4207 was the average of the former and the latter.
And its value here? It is 4222.0 Angstrom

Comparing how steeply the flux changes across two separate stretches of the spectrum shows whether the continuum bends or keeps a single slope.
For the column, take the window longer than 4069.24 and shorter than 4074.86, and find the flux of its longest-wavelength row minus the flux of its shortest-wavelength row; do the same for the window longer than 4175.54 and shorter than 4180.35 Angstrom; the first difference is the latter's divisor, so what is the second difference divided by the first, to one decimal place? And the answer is 8.9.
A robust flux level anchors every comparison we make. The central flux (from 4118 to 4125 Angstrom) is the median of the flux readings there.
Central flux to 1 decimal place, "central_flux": 10.0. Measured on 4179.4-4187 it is 9.9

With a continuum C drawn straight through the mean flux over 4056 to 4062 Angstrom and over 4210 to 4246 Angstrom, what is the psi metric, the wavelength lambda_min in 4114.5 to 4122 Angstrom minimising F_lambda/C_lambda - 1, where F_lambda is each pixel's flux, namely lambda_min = 4118.73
